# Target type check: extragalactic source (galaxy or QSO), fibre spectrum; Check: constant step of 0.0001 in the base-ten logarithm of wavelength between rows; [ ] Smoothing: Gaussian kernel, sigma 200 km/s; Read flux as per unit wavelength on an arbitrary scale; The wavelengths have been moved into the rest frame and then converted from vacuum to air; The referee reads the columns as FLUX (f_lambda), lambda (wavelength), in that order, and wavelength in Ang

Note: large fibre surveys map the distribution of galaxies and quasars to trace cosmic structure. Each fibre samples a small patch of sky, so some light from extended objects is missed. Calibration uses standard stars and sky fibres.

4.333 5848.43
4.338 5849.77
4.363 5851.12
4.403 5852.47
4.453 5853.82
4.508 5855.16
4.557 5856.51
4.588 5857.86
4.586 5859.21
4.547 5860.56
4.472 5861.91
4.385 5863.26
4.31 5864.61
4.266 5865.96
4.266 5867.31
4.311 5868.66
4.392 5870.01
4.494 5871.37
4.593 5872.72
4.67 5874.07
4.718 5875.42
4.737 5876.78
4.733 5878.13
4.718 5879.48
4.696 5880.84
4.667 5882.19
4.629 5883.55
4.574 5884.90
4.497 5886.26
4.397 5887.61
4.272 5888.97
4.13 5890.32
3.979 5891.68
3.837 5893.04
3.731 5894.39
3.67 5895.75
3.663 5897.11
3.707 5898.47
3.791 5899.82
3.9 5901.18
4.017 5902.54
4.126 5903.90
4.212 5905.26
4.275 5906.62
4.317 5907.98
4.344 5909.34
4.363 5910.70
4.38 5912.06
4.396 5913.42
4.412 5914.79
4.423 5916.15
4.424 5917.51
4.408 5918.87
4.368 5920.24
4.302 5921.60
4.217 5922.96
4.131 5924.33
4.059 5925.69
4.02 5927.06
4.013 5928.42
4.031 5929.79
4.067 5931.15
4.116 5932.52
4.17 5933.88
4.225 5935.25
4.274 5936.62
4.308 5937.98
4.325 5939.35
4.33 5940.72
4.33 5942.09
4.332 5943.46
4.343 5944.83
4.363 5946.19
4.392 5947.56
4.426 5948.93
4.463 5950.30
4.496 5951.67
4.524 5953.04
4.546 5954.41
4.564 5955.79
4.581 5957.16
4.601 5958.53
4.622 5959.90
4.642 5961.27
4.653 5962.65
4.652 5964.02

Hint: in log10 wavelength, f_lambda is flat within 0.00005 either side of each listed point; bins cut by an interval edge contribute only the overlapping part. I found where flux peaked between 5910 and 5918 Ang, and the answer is 5917.51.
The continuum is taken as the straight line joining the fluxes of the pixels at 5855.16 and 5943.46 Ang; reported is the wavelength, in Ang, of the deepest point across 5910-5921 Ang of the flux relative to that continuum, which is 5910.70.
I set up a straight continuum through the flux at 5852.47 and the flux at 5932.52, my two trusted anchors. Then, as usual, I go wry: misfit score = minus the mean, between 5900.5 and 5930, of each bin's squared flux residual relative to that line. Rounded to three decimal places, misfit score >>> -0.030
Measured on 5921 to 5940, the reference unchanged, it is -0.016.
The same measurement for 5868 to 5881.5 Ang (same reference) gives -0.106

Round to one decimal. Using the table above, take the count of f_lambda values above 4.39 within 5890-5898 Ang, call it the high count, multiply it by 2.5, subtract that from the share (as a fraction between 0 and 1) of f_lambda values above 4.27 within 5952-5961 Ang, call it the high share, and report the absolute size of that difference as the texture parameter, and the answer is 1.0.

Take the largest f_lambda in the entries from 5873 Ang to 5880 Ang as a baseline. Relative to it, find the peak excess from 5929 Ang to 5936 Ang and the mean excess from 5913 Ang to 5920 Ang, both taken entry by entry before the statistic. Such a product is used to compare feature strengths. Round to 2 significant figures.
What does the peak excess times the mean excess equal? 0.17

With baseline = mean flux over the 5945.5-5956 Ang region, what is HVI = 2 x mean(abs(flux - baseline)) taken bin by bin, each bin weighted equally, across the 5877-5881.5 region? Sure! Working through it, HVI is 0.5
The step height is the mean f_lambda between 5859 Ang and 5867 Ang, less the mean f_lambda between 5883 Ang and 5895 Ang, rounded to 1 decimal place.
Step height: 0.2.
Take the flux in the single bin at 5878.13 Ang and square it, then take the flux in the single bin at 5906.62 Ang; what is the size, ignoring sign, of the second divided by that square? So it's 0.191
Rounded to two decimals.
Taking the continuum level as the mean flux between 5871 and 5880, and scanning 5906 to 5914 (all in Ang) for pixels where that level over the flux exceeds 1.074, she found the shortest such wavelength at 5906.62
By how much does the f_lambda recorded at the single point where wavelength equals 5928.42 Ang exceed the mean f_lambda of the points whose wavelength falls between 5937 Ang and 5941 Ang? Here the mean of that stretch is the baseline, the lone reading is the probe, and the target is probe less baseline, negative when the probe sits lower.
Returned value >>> -0.31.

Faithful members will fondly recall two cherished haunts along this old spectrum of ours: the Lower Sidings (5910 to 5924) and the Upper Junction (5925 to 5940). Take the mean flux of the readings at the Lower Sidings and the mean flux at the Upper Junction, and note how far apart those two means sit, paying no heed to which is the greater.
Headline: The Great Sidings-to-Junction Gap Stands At 0.22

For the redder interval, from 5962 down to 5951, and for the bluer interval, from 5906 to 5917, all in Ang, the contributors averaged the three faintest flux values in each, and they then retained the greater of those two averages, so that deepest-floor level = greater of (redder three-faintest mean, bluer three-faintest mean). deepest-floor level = 4.52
